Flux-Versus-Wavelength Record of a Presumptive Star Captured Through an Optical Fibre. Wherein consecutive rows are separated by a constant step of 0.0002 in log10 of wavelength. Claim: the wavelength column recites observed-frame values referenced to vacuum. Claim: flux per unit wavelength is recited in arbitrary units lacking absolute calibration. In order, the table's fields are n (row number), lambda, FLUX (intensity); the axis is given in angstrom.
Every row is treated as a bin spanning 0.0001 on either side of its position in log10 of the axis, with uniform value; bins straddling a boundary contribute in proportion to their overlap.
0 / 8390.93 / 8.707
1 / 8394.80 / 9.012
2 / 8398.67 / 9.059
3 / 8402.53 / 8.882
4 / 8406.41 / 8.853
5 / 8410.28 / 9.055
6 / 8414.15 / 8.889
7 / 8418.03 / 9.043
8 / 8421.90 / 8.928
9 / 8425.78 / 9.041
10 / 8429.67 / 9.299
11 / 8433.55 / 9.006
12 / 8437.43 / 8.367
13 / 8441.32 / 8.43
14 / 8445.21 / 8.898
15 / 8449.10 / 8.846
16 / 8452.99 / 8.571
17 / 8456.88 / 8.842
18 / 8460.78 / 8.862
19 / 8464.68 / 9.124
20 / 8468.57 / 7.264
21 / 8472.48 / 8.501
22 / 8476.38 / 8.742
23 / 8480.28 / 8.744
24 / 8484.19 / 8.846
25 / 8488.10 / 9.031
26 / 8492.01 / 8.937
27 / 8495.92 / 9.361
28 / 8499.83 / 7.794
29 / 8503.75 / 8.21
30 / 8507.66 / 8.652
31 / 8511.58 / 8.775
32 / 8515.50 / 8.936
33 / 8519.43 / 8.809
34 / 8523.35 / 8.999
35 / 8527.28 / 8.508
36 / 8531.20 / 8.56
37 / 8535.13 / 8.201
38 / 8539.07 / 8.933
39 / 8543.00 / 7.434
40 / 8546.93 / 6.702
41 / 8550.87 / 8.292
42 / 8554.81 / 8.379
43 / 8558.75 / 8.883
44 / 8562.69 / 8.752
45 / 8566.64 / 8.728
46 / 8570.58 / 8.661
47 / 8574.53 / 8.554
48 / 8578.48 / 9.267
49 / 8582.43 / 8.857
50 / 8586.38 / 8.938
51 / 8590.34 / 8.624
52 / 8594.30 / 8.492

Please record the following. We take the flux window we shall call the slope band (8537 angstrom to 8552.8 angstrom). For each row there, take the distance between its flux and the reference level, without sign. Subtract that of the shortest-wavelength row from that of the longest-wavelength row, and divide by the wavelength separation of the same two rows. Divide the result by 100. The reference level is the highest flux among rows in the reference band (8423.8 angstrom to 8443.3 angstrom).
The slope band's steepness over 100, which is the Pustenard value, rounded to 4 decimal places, 0.0005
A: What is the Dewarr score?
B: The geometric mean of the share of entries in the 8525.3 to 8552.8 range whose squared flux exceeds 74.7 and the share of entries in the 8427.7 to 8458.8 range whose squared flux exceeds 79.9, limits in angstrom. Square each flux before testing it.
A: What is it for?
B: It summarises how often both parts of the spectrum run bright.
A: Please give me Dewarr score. 0.19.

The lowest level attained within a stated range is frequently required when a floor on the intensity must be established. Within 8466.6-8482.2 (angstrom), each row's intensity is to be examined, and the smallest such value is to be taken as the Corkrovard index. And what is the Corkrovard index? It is 7.264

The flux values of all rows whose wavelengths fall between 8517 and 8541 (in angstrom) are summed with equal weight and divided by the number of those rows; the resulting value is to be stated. 8.67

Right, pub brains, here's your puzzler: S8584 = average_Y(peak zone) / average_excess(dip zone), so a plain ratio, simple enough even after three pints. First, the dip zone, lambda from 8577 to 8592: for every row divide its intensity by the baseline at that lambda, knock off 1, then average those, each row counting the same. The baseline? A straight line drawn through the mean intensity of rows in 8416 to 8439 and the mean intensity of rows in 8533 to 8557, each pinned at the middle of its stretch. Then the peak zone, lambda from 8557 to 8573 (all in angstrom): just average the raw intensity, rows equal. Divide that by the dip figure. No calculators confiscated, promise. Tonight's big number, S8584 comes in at 54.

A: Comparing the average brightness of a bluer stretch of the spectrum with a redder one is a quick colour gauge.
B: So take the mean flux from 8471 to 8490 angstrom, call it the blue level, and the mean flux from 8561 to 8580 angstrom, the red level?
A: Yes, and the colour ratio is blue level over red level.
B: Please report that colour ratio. 1.00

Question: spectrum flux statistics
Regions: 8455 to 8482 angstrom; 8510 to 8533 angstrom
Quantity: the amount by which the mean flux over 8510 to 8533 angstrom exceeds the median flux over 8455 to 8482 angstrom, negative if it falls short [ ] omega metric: 0.0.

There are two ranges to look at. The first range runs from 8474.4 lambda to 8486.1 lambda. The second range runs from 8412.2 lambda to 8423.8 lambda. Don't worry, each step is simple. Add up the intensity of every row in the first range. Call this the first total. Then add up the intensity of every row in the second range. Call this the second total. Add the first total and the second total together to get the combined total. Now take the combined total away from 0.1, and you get -53.1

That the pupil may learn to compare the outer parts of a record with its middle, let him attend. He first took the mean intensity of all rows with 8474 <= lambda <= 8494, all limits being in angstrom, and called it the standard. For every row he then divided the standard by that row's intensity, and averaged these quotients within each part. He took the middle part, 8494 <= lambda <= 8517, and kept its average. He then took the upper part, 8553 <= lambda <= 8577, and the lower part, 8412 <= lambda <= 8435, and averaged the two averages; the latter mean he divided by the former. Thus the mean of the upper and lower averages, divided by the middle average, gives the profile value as 0.97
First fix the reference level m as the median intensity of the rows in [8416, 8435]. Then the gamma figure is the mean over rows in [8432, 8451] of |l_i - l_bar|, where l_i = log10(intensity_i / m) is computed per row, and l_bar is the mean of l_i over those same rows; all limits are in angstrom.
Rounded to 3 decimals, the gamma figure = 0.012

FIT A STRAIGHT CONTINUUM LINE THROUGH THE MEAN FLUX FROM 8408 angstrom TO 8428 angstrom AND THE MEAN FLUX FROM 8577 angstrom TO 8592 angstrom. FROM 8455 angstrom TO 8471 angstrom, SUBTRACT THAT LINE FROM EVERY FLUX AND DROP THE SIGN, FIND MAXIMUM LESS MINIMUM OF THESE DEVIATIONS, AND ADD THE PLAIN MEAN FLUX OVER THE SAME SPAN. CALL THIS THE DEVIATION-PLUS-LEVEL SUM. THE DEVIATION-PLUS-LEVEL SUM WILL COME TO 10.1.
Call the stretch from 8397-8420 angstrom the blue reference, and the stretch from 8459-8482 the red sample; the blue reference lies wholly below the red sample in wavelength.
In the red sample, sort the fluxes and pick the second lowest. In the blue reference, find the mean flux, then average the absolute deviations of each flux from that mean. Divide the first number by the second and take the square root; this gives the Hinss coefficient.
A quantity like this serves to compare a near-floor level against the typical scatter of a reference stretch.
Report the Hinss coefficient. 9.8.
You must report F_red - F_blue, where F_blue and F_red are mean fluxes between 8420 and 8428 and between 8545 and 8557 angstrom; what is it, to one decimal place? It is -1.2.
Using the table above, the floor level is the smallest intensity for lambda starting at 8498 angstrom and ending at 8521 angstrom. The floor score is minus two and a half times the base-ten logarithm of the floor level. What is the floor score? -2.23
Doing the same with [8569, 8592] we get -2.33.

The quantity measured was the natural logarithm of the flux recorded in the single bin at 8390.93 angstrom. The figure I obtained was 2.16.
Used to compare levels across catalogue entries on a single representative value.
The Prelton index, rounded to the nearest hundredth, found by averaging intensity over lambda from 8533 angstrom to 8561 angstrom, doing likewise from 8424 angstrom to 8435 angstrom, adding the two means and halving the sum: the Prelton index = 8.62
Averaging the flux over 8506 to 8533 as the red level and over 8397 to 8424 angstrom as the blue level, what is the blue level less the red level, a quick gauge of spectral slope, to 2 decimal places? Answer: 0.21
